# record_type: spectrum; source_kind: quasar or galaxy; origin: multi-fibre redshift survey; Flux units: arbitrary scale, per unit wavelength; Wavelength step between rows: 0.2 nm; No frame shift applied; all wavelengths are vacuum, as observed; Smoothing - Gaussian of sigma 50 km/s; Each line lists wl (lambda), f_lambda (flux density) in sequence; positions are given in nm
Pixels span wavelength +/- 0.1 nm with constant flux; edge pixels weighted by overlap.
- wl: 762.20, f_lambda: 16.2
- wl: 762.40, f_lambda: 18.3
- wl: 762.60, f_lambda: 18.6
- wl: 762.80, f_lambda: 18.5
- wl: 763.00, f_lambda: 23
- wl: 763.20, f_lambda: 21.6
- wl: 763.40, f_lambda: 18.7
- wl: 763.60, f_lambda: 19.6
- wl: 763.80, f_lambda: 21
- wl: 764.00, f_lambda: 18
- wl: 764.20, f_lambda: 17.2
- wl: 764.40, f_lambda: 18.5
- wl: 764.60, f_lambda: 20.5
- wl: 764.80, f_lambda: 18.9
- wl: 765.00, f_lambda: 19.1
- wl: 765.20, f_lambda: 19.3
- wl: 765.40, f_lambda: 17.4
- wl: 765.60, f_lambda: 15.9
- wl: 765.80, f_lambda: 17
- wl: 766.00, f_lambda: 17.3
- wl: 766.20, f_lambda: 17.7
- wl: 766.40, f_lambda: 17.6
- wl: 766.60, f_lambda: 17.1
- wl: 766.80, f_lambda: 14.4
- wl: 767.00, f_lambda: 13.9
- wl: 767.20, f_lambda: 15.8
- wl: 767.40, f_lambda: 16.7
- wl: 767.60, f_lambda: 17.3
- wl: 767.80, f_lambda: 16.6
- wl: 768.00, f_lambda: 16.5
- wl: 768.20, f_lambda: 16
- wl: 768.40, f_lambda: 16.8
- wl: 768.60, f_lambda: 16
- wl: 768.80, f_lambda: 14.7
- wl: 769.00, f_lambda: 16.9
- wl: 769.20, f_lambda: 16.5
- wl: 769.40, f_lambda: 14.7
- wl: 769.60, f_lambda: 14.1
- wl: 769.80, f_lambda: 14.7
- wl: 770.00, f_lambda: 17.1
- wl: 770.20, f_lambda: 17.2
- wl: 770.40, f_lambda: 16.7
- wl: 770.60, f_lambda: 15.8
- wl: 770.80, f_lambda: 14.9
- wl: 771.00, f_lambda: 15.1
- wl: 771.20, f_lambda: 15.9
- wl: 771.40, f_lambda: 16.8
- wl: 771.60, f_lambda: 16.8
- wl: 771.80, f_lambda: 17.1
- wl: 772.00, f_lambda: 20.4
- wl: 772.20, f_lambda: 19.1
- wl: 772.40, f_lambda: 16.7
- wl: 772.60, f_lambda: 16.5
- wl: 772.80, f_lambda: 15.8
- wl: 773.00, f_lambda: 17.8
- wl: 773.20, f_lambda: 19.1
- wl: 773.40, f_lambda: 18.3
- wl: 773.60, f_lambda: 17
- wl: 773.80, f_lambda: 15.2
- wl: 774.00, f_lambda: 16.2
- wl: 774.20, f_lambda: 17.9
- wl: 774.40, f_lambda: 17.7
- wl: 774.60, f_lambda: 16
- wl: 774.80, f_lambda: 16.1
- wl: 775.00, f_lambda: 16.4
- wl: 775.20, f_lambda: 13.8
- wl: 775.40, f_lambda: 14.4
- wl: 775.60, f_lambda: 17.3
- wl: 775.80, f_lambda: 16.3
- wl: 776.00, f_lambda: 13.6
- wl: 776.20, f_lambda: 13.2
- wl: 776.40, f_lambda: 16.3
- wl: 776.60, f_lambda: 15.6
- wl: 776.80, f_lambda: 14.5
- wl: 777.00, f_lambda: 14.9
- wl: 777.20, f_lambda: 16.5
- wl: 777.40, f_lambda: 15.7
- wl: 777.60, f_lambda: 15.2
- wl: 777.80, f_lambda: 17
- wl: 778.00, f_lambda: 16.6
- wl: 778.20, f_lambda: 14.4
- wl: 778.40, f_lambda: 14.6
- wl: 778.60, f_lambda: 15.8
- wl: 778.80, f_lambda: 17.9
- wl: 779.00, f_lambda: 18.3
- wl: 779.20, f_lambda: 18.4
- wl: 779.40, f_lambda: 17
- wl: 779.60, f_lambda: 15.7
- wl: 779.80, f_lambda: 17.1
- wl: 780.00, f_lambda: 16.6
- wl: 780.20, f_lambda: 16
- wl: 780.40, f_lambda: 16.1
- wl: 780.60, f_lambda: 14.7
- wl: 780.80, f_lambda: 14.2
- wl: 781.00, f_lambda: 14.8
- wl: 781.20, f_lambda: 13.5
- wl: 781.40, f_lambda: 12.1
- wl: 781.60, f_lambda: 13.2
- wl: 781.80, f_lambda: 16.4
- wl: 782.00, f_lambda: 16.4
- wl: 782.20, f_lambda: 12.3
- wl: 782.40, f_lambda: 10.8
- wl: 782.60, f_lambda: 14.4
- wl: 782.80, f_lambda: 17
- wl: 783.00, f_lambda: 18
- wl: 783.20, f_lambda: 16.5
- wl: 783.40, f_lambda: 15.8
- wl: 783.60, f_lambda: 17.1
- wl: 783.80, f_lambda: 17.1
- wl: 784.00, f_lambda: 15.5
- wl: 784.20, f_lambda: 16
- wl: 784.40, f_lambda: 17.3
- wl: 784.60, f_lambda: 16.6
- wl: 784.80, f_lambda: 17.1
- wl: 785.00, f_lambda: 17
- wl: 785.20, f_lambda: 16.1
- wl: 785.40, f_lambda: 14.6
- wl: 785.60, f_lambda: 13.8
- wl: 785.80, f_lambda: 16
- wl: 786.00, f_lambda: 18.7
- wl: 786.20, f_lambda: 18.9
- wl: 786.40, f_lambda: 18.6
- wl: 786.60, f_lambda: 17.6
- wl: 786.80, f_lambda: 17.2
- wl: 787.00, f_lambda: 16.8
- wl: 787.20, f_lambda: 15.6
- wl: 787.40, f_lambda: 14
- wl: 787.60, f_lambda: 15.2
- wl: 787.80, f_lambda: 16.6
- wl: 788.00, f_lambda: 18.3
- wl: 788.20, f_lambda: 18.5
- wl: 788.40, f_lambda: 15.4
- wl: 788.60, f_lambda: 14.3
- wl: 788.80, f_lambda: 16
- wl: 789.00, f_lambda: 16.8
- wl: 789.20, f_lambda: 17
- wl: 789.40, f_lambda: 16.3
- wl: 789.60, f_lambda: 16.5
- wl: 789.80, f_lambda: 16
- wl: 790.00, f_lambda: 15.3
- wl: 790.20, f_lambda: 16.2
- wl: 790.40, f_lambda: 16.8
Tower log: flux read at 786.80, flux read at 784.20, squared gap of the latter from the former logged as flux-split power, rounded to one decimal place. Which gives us 1.4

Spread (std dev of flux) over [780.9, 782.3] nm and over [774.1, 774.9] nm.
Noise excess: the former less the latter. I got 0.79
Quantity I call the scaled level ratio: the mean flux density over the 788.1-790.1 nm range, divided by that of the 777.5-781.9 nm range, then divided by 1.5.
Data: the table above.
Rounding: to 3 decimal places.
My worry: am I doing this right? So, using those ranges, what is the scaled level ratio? 0.688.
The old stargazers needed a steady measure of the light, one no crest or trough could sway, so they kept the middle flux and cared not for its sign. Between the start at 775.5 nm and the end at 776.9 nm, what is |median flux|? 15.6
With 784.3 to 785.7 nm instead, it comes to 16.6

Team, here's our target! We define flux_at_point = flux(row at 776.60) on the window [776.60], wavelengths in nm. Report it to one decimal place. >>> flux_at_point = 15.6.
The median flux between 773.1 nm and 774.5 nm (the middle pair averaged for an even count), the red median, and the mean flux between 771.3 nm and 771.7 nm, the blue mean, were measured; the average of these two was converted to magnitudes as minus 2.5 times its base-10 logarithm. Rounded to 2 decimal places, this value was -3.09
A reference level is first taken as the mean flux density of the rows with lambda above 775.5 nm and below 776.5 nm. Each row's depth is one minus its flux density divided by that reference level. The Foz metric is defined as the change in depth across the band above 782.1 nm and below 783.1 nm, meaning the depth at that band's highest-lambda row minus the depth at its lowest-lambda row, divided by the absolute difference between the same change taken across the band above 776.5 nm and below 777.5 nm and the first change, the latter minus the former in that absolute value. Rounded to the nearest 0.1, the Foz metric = -1.0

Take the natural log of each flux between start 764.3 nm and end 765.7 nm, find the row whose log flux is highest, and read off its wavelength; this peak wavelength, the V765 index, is 764.60 nm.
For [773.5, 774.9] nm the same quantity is 774.20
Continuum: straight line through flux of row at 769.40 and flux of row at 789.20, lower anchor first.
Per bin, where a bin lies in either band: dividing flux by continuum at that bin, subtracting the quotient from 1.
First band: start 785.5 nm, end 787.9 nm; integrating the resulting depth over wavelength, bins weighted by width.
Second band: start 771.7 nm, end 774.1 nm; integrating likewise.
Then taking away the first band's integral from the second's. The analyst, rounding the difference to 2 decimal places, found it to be -0.39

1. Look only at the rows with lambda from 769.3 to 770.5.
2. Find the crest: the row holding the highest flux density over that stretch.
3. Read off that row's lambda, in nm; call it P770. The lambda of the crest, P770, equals 770.20 nm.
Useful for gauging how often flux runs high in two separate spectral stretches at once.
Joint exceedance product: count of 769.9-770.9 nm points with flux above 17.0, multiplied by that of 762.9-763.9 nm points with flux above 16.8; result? 10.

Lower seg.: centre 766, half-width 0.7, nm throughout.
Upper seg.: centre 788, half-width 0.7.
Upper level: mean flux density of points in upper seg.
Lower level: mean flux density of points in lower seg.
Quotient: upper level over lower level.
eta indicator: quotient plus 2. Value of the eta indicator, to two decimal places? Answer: 2.94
